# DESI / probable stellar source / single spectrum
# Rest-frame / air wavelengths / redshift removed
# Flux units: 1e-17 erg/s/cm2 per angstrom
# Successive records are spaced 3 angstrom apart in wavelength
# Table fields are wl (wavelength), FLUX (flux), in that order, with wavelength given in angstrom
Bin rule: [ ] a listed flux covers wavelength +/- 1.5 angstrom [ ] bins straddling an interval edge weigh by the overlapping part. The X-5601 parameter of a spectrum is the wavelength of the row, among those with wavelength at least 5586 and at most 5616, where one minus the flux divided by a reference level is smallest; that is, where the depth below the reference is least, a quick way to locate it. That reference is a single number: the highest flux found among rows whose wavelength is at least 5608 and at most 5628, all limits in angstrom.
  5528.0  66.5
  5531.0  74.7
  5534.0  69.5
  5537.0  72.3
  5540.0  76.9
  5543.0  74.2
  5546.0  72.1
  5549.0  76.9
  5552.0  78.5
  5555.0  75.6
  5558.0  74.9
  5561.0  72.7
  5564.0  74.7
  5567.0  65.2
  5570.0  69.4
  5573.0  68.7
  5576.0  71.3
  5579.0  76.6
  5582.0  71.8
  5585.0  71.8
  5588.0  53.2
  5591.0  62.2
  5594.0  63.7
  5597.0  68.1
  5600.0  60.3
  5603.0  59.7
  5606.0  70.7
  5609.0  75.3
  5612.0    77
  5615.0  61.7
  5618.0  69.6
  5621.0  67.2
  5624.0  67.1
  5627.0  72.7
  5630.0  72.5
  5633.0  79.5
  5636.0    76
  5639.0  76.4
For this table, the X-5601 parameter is 5612.0 angstrom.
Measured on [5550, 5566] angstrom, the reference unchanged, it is 5552.0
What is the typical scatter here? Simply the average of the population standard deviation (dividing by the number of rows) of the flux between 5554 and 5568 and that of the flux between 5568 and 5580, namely 3.5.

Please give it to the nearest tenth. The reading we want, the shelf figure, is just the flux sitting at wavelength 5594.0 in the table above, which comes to 63.7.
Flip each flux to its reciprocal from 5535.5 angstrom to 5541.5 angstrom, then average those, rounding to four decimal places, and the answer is 0.0134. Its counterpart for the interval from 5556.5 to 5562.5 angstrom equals 0.0136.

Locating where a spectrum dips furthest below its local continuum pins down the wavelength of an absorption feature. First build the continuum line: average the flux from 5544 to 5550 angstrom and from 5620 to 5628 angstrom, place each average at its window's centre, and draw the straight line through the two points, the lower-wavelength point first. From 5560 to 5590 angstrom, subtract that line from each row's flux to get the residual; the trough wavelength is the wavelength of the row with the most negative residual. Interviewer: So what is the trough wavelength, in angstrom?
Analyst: 5588.0 angstrom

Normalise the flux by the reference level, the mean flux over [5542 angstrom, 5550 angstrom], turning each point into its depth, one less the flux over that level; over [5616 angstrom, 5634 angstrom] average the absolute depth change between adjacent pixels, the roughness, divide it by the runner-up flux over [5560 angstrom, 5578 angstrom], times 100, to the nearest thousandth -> 0.057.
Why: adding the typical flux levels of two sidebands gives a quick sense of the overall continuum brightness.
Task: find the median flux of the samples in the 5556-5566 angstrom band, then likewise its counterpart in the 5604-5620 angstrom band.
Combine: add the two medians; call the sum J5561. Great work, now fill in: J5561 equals 145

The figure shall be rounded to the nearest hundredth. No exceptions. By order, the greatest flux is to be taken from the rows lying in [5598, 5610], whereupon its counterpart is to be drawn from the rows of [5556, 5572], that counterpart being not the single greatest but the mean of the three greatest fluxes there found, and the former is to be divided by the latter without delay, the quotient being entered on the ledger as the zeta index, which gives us 1.02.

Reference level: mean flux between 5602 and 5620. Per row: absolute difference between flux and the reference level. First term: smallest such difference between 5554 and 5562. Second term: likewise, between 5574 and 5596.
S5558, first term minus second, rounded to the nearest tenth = 1.4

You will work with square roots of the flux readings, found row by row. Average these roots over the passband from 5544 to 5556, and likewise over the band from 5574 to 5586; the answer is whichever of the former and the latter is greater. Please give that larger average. 8.70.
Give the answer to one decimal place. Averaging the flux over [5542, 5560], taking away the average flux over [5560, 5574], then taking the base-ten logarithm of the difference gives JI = 0.7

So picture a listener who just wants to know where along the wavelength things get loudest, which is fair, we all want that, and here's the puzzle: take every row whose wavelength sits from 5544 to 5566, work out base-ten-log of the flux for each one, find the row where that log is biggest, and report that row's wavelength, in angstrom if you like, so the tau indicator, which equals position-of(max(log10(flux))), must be 5552.0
